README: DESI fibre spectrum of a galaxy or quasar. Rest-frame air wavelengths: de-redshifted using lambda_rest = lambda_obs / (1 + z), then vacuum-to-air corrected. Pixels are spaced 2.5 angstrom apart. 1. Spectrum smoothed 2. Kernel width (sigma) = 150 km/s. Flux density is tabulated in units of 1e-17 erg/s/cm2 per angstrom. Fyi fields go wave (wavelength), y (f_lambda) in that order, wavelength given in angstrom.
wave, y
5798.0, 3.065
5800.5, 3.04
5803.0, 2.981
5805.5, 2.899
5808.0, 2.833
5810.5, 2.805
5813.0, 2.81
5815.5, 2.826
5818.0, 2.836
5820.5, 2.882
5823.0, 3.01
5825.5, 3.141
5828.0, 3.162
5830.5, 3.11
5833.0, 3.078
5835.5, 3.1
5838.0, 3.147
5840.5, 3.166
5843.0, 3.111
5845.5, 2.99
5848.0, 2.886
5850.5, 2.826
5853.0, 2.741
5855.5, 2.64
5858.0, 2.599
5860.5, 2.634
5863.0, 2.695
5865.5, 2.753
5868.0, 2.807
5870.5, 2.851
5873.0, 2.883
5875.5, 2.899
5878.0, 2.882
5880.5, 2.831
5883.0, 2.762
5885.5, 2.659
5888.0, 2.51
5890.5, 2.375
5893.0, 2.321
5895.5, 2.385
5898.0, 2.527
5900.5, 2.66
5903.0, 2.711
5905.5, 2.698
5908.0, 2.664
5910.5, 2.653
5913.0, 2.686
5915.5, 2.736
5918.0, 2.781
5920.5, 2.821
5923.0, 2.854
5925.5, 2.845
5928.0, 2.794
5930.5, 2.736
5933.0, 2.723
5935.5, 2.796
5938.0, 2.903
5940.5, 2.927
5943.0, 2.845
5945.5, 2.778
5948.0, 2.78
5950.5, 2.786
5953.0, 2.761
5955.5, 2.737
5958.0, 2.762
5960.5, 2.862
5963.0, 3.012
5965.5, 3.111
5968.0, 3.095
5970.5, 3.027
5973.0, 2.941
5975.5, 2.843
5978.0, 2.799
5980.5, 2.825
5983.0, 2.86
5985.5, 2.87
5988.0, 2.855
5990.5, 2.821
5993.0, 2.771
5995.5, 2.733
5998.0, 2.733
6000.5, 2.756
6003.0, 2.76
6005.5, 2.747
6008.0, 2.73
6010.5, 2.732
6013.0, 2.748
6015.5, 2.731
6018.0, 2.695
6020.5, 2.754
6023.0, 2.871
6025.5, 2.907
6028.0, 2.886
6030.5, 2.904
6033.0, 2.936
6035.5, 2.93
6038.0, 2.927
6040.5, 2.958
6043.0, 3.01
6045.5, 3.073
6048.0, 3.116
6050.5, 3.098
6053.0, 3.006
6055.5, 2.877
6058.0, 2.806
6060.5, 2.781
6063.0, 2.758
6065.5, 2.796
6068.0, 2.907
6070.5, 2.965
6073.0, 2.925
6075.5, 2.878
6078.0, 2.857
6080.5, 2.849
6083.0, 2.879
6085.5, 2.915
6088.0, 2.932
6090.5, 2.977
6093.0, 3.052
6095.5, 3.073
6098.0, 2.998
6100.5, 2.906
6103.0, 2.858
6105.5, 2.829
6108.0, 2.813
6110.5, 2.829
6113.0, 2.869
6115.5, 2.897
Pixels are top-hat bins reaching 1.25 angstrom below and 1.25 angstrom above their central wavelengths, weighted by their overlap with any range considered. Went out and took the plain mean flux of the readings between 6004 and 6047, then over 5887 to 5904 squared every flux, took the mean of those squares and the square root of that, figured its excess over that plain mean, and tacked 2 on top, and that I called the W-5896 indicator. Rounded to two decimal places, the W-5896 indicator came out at 1.65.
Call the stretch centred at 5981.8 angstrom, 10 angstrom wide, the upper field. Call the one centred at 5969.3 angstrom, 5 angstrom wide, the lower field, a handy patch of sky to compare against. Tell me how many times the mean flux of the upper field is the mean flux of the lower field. 0.93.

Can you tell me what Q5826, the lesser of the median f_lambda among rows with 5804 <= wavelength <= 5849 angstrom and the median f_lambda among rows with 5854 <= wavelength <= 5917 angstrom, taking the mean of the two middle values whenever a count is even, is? 2.69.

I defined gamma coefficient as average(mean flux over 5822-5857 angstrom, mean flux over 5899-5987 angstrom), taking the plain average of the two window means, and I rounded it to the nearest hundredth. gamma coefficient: 2.91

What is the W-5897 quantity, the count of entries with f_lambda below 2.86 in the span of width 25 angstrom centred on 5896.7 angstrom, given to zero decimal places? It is 10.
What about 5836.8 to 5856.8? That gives 3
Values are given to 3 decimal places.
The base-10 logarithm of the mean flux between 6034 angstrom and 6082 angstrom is 0.466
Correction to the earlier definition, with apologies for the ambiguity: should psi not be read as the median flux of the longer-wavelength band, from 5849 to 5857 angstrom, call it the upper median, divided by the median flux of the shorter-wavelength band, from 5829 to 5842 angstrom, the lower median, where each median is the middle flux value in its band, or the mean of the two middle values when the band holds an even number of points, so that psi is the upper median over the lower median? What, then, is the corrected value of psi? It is 0.88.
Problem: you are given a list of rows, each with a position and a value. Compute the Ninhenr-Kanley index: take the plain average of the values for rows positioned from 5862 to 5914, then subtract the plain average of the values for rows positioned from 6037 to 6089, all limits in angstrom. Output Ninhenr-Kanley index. -0.243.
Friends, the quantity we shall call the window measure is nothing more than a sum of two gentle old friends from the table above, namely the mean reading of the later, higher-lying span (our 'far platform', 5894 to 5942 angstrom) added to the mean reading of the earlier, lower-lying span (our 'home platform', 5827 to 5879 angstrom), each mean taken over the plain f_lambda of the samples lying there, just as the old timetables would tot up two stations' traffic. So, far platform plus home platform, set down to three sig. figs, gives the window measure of 5.63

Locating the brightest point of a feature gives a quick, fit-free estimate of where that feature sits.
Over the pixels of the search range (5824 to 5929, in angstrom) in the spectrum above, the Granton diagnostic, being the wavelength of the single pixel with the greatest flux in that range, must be 5840.5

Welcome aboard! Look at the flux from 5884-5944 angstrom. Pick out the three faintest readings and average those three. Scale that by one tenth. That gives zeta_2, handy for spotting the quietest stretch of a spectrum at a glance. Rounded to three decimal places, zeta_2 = 0.236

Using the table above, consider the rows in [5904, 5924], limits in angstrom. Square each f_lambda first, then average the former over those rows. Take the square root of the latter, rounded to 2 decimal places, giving 2.74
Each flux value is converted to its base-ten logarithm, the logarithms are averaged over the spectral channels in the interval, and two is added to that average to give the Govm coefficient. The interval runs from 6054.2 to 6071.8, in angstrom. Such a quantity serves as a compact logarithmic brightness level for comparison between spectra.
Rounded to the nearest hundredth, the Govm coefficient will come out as 2.45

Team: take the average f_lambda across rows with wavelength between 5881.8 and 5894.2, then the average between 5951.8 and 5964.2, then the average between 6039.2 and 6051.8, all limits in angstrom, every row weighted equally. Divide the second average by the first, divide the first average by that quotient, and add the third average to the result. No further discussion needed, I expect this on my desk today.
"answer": 5.3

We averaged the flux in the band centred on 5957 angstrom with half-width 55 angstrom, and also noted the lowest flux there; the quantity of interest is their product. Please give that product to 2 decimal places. 7.46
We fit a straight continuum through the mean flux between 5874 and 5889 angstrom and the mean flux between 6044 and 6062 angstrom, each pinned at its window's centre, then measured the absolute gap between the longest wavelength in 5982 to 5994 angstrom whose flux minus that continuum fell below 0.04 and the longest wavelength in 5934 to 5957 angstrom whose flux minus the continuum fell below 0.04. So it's 37.5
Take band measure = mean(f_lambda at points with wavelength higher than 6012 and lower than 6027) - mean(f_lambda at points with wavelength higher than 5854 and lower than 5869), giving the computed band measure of 0.10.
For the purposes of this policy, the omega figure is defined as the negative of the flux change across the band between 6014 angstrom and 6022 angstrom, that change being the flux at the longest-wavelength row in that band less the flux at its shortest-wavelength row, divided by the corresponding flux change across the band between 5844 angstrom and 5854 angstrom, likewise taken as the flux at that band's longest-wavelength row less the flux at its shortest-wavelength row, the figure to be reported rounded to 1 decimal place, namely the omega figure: 0.1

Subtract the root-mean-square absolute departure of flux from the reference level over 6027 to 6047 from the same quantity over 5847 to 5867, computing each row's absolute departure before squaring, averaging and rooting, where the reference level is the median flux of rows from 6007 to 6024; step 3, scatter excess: -0.13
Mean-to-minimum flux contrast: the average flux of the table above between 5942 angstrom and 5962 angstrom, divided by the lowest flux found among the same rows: 1.02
